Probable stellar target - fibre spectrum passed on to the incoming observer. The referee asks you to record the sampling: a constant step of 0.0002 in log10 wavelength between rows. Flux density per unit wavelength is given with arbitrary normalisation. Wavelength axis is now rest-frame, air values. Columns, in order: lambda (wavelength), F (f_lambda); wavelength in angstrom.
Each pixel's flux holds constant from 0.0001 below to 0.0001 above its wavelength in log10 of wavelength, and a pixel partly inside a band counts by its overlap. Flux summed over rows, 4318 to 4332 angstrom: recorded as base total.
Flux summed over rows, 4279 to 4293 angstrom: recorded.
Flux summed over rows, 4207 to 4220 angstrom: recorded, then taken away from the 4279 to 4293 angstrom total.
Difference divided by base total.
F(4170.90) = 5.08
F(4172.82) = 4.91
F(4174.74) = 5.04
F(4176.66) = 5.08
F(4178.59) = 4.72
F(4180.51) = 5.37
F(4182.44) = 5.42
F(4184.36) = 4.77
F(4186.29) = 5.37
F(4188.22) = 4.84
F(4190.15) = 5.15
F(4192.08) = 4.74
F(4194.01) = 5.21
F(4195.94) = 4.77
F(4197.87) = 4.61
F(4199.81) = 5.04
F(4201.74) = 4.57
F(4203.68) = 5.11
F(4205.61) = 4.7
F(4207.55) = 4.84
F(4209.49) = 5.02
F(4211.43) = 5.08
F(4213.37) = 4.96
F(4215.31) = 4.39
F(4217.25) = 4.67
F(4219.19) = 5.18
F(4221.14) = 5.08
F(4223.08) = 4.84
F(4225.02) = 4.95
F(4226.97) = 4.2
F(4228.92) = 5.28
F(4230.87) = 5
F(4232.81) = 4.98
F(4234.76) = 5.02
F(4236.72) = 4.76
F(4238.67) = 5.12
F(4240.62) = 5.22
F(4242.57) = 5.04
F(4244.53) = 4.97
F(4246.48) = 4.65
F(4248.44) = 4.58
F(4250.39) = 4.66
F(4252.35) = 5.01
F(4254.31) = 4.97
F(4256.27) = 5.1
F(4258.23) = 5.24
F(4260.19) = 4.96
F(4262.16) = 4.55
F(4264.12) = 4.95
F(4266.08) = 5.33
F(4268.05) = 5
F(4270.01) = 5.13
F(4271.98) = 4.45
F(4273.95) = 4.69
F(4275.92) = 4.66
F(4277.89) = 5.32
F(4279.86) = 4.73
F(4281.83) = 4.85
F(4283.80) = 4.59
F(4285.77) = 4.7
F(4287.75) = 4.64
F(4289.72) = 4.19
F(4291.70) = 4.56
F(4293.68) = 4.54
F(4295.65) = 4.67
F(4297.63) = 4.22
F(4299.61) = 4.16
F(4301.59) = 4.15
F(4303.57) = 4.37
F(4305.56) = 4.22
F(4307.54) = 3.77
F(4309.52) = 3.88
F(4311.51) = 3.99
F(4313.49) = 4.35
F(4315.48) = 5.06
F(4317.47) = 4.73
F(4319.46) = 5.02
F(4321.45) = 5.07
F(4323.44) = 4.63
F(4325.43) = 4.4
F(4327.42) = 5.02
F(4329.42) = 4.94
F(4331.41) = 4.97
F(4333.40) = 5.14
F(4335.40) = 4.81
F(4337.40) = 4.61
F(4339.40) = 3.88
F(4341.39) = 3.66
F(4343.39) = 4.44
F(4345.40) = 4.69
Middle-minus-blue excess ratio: -0.06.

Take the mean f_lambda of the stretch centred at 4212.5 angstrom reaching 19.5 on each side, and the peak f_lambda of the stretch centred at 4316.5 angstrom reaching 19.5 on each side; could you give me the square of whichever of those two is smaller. 23.8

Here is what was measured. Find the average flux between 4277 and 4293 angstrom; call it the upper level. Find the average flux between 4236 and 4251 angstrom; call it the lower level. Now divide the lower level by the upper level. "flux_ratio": 1.04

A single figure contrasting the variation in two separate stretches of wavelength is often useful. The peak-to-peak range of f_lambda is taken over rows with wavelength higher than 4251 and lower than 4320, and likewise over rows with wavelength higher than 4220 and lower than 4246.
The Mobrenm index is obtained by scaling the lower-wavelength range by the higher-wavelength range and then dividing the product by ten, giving 0.17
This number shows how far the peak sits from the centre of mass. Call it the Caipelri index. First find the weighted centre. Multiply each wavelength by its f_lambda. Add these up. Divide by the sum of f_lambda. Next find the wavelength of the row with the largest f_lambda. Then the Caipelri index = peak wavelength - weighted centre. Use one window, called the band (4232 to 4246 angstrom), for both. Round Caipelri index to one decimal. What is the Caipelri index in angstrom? 1.9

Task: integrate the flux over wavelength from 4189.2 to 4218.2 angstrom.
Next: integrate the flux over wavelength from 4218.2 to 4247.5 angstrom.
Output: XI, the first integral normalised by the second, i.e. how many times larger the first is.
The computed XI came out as 0.97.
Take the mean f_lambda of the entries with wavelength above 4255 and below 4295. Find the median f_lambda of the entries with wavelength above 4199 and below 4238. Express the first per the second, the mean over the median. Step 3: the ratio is 0.968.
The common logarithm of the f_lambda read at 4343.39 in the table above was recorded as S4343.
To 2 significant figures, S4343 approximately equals 0.65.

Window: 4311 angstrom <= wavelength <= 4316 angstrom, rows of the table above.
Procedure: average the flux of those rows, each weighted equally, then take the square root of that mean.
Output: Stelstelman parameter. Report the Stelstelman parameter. 2.11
